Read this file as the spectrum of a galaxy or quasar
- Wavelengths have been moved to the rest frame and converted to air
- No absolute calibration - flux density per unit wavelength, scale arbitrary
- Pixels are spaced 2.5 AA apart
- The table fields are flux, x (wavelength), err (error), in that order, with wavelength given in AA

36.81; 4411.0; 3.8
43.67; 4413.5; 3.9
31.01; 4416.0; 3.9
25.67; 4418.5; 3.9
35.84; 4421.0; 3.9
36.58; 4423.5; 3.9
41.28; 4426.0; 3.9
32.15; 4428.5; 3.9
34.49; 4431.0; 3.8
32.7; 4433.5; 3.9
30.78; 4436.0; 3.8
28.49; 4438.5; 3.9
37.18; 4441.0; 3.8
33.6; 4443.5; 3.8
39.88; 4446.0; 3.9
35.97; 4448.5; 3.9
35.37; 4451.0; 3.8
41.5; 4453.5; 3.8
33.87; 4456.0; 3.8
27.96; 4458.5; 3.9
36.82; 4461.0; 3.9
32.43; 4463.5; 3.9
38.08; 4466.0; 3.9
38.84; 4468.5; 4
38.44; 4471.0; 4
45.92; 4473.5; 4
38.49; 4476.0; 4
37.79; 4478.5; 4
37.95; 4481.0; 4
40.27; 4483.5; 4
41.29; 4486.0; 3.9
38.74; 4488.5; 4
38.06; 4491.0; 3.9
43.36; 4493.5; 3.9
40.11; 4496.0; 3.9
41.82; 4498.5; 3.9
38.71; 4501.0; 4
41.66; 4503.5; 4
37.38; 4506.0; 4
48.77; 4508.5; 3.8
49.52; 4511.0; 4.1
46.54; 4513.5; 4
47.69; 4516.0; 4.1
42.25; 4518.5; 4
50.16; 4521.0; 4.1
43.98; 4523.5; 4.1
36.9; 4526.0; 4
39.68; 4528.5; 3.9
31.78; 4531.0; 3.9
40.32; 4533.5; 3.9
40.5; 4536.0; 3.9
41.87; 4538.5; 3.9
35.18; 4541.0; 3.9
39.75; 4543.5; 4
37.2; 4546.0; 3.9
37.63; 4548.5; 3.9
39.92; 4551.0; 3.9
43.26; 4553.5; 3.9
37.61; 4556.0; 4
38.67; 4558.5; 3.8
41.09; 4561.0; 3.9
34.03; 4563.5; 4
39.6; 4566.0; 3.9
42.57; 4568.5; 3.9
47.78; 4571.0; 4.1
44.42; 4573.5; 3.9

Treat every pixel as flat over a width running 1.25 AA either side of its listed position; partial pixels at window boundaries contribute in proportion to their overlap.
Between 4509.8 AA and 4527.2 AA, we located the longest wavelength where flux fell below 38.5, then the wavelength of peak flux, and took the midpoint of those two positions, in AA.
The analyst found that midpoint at 4523.5 AA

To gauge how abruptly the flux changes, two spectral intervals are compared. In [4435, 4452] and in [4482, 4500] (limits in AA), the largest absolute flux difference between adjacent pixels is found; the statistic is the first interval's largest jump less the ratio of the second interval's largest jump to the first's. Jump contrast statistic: 8.1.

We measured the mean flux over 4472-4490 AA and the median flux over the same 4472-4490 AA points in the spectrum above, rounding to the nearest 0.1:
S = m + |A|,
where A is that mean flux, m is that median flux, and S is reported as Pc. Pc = 78.8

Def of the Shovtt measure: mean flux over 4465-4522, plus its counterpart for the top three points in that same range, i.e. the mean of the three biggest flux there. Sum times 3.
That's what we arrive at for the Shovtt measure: 274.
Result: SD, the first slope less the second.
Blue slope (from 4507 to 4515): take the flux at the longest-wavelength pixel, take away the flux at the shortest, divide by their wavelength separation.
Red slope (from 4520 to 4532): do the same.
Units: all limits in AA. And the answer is 1.4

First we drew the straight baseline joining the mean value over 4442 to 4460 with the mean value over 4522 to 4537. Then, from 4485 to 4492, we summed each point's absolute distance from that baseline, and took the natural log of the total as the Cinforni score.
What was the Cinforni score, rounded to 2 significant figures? 1.9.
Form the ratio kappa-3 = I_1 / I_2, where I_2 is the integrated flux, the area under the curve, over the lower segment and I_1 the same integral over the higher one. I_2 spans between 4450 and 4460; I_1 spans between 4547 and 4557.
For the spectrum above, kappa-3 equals 1.14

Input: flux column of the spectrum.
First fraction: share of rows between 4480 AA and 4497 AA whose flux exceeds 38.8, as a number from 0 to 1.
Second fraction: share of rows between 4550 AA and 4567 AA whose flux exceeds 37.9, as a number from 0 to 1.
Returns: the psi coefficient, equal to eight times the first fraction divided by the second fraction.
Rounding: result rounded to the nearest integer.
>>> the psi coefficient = 6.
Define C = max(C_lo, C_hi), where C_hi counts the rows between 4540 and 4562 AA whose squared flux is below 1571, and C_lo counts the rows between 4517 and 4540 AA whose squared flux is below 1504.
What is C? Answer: 5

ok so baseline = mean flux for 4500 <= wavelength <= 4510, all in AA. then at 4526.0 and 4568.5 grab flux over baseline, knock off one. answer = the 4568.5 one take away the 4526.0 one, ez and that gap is 0.14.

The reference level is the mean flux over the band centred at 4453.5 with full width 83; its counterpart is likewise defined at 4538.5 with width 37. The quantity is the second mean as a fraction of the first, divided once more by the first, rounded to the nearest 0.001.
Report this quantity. 0.030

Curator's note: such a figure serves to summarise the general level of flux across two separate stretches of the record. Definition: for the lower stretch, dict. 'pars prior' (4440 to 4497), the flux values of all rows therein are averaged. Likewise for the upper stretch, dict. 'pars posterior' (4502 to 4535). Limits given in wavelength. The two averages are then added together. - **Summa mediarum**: 81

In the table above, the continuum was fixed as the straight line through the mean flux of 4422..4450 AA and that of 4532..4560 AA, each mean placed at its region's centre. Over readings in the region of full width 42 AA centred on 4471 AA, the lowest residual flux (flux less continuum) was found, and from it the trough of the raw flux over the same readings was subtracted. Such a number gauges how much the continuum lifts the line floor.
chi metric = -35.7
